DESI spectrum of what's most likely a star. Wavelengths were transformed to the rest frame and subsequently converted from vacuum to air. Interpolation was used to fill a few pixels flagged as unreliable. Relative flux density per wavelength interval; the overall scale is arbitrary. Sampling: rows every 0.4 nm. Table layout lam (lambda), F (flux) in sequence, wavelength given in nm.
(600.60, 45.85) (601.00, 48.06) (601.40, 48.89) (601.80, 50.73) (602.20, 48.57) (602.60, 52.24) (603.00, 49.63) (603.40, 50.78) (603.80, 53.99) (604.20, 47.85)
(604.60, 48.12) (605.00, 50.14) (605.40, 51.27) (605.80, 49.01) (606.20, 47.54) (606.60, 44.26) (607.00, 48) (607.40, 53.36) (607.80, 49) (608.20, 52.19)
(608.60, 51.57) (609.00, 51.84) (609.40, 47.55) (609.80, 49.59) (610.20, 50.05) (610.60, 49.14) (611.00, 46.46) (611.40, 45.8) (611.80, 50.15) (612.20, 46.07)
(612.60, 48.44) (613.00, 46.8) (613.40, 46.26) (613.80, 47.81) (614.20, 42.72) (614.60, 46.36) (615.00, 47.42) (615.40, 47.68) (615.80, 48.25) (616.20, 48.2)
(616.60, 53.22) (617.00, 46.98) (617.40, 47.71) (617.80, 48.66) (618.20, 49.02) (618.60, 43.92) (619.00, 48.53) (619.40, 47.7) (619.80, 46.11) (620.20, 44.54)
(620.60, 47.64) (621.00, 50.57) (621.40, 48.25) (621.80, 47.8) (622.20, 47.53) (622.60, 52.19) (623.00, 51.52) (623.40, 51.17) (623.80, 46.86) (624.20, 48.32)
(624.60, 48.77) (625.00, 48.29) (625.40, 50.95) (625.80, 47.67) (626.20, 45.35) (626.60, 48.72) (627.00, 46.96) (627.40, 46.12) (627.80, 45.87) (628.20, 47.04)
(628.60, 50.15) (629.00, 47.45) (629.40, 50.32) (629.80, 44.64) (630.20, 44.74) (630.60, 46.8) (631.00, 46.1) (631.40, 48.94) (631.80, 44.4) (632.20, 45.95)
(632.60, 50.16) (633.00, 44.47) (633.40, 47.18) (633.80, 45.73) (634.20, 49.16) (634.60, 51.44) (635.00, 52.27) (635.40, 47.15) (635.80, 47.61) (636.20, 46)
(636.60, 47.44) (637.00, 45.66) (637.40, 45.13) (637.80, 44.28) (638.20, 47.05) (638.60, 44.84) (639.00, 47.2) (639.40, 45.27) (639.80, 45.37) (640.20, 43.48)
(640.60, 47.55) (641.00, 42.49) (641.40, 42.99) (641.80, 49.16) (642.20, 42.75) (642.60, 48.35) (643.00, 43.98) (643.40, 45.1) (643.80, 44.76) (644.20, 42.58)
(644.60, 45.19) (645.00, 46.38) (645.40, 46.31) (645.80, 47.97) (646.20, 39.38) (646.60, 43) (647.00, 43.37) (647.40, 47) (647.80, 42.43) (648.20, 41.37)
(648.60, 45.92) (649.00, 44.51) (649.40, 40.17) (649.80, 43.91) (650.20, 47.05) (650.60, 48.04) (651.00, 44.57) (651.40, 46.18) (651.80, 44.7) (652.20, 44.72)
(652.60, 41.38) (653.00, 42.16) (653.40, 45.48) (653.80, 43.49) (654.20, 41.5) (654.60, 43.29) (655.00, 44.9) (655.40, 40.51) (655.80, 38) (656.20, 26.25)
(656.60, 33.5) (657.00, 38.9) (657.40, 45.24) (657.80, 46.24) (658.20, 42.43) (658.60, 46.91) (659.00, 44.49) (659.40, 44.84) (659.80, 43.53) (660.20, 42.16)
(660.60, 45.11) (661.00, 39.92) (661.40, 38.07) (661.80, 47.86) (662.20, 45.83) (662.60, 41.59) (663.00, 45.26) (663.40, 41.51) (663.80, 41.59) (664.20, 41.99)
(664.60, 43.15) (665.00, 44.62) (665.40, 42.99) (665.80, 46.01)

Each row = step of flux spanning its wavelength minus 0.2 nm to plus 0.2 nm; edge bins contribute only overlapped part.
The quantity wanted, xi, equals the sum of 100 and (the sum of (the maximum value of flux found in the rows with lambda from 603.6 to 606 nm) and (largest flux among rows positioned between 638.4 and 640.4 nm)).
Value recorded 201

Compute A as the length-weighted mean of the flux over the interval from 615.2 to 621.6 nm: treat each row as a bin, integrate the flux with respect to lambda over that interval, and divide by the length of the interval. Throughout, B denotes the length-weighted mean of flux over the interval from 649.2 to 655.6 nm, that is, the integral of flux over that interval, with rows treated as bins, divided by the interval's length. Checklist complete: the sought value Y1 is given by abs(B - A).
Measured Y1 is 4.1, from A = 47.9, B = 43.9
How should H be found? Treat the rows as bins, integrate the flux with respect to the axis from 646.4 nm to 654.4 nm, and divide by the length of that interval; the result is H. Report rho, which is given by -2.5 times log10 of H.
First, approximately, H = 44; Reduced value -4.11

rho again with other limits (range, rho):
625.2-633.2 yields -4.18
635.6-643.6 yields -4.15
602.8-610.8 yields -4.24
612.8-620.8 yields -4.19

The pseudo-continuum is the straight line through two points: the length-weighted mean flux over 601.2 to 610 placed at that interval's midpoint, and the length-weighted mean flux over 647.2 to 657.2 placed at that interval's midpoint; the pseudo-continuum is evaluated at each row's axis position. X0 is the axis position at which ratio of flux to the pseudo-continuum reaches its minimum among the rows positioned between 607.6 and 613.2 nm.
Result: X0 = 611.40 nm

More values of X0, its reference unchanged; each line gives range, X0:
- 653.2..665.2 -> 656.20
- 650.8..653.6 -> 652.60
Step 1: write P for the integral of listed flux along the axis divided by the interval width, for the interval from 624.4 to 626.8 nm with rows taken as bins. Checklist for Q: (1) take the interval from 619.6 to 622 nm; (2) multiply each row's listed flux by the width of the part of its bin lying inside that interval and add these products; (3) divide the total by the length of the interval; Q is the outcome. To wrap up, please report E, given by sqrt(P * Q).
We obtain 47.9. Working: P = 48.3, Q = 47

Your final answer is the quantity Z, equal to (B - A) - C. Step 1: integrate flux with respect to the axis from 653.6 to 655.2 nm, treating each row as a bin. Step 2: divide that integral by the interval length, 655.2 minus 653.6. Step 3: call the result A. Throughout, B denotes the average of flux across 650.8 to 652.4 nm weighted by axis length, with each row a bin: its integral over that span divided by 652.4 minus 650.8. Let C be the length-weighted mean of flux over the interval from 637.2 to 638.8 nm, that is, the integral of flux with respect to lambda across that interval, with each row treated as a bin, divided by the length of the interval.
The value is -44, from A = 43.3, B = 45.0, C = 45.3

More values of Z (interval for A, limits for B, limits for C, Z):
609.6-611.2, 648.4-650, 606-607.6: -53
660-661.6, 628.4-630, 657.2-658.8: -38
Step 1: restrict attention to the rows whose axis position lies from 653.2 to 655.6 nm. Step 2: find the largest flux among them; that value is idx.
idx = 45.48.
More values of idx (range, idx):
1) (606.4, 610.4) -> 53.36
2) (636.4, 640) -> 47.44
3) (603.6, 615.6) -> 53.99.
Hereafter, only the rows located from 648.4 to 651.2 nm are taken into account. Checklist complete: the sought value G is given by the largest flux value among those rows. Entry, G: 48.04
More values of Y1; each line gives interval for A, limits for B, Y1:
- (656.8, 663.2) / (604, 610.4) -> 5.8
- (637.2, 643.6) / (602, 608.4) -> 4.4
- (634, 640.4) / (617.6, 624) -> 1.4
